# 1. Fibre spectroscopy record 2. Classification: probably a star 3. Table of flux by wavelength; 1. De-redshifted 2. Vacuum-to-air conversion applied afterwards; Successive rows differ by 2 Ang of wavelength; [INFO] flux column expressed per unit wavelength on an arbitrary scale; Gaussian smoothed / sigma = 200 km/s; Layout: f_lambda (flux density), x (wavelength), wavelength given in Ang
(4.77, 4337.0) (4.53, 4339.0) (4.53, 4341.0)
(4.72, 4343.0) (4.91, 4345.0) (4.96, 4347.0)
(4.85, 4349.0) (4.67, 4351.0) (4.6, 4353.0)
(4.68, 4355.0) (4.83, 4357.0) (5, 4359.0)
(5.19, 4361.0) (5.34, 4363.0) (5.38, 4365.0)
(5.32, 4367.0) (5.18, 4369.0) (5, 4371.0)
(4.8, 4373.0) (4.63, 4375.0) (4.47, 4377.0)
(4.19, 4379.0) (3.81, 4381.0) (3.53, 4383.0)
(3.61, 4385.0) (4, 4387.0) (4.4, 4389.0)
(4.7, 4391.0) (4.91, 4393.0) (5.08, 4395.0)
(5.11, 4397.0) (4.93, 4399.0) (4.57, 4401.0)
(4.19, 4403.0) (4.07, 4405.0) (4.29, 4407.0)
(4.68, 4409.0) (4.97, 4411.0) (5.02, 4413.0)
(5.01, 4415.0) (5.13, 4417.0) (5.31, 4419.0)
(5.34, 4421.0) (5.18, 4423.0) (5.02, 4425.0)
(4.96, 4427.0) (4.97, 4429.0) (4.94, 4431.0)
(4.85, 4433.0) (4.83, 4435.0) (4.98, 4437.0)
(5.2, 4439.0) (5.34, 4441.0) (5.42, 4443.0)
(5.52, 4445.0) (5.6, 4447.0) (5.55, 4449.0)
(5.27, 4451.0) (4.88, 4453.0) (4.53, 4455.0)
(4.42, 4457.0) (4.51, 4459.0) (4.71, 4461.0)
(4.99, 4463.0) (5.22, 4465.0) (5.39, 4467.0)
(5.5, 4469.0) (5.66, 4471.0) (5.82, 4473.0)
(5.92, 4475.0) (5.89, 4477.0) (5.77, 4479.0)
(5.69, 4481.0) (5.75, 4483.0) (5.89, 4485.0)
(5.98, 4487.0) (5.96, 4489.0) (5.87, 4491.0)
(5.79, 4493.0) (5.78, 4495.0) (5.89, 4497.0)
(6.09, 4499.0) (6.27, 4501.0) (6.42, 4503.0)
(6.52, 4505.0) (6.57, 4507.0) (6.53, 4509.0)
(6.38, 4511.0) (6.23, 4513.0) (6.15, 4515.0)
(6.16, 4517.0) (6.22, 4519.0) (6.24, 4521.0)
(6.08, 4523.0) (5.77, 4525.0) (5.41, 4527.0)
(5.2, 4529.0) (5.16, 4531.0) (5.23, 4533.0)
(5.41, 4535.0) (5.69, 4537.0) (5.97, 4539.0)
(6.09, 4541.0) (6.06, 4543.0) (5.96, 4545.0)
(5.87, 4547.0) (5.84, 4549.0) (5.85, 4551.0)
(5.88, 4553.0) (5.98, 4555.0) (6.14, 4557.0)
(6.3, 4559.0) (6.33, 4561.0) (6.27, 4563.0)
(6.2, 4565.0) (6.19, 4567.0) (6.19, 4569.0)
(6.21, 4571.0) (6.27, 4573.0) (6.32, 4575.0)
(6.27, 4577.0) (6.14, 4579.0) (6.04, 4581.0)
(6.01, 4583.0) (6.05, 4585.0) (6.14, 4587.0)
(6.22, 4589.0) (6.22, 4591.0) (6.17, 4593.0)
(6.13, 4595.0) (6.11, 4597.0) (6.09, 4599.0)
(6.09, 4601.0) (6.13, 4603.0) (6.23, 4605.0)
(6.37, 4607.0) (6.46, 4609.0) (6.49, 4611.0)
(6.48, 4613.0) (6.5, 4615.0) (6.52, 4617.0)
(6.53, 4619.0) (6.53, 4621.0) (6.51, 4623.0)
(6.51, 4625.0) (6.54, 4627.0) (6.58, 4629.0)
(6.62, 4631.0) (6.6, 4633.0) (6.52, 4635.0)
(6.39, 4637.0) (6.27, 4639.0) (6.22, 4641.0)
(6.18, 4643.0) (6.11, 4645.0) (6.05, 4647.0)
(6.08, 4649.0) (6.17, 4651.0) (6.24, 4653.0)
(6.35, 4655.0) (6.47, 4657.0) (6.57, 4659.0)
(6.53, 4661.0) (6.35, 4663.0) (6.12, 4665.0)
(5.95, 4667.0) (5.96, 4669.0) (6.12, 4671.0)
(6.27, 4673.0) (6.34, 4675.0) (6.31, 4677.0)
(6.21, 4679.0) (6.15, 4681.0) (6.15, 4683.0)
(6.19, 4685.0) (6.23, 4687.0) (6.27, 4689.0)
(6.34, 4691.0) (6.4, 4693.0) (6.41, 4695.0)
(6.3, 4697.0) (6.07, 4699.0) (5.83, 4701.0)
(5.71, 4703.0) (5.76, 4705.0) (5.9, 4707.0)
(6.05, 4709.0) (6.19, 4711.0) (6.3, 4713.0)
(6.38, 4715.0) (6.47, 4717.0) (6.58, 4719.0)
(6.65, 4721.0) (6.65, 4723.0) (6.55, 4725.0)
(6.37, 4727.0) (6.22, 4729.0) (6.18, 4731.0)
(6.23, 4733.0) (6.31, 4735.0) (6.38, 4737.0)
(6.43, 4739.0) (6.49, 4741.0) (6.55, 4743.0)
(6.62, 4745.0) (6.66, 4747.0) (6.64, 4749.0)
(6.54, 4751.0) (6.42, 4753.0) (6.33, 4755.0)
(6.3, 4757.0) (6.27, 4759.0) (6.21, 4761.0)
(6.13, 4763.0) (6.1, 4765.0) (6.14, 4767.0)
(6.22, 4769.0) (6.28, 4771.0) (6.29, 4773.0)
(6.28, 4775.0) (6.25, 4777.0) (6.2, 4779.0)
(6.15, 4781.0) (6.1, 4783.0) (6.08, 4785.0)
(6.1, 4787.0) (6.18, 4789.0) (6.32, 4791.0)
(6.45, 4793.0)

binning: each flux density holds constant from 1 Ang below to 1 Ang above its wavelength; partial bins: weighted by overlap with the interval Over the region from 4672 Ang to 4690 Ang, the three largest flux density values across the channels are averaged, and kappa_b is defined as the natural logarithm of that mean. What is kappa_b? 1.84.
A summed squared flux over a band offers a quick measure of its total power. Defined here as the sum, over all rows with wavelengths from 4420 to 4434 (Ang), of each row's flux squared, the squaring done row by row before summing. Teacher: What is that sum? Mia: 178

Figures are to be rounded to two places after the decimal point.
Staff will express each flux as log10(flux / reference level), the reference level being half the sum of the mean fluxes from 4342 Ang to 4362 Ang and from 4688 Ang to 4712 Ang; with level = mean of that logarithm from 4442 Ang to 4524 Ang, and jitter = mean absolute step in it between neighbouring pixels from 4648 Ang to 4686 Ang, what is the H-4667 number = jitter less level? -0.01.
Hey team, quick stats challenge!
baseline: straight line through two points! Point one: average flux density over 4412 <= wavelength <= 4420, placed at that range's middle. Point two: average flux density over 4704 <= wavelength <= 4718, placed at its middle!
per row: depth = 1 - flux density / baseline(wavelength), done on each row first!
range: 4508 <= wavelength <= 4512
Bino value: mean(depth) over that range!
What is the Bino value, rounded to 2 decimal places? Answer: -0.19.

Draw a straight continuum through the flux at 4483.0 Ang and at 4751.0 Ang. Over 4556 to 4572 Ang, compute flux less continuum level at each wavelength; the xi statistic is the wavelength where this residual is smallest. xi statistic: 4557.0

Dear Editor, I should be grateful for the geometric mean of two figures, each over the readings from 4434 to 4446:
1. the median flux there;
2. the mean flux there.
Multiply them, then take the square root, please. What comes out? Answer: 5.2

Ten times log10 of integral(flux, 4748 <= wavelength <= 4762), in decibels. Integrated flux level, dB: 19.5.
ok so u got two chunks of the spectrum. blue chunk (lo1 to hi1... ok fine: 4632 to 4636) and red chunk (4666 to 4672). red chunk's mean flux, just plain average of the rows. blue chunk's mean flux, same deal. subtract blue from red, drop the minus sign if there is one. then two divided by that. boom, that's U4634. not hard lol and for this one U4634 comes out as 3.6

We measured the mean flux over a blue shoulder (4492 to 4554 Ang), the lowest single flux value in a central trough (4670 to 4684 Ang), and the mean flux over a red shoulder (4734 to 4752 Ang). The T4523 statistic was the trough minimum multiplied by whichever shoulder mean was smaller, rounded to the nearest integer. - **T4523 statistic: 36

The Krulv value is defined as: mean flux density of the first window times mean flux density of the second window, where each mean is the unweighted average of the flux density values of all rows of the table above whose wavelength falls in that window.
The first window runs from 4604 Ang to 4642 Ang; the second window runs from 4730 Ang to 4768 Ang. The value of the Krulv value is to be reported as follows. 41.2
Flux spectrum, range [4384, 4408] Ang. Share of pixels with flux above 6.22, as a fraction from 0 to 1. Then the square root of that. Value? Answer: 0.0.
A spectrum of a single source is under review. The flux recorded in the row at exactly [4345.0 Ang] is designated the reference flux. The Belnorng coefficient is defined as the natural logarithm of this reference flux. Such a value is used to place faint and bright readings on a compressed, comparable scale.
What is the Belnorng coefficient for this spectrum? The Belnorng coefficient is 1.59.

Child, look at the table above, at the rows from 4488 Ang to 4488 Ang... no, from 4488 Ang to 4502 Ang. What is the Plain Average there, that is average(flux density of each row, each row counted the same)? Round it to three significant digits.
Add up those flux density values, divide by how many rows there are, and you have 5.95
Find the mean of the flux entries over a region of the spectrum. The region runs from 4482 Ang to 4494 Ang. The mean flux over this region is 5.87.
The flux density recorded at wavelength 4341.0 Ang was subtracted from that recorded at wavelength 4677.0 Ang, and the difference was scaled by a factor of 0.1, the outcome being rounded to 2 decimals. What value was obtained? 0.18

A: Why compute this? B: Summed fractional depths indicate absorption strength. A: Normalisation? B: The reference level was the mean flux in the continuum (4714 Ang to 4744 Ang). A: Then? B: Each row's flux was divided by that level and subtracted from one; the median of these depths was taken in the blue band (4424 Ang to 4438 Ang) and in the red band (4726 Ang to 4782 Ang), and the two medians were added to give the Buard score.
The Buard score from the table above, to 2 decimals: 0.25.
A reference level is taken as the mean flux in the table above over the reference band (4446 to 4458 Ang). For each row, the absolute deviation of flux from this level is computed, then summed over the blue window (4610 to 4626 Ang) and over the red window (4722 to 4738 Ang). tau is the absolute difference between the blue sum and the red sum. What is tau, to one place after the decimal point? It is 1.2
